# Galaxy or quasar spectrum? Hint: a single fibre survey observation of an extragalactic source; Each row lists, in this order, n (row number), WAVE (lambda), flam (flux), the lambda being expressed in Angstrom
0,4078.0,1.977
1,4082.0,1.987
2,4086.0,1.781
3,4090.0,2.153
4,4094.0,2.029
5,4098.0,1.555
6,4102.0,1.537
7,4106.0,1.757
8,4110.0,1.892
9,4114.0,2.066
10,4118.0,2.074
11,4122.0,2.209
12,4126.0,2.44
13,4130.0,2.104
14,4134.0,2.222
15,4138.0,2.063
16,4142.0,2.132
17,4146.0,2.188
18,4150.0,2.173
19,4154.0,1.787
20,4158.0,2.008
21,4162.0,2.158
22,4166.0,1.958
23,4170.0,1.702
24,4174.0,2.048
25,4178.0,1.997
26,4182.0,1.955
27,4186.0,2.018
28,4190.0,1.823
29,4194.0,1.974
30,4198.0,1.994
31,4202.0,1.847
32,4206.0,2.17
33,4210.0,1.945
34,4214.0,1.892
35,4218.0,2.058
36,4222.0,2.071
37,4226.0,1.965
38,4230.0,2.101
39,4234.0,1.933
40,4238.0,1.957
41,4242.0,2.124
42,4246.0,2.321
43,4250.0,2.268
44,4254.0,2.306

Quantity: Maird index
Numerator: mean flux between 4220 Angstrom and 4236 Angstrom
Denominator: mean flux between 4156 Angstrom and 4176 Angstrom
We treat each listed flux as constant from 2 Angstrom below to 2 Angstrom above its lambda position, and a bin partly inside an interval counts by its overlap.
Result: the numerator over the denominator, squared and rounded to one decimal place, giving 1.0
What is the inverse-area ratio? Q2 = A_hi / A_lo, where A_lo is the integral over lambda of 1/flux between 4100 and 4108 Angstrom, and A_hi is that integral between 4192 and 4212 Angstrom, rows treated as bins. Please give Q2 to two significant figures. 2.1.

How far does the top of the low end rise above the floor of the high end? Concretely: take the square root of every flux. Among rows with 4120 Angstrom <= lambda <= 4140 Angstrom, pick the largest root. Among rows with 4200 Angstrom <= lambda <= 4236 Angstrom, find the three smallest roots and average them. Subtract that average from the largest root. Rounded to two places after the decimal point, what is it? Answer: 0.19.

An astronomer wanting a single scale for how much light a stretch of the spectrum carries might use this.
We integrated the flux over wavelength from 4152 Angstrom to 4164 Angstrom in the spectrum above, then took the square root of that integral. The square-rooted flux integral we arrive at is 4.9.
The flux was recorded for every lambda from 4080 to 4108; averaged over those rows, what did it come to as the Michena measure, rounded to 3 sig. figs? 1.83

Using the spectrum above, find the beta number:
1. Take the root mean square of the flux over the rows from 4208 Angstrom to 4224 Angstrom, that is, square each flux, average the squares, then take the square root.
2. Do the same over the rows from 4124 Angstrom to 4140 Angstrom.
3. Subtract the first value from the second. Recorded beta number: 0.22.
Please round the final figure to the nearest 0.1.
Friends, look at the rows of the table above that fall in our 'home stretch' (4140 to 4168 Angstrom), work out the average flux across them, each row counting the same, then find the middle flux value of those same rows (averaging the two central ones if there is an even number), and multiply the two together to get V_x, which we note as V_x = 4.4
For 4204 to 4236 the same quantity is 4.1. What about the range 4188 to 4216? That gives 3.8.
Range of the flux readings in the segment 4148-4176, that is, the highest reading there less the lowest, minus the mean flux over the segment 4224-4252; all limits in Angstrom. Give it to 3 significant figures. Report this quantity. -1.62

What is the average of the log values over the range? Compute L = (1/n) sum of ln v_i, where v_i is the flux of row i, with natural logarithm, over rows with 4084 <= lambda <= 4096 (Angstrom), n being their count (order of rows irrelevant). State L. 0.68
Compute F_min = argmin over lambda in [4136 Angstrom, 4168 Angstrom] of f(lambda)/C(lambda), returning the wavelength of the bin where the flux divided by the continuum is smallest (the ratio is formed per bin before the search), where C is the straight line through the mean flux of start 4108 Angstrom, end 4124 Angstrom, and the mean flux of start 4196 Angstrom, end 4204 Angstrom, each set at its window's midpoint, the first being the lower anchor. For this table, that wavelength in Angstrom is 4154.0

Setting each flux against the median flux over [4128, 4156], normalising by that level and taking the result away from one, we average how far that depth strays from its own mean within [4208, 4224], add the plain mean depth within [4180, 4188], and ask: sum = 0.10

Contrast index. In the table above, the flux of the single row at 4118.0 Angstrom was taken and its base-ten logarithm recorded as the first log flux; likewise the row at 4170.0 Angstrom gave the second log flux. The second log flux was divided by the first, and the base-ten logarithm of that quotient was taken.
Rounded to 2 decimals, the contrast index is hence -0.14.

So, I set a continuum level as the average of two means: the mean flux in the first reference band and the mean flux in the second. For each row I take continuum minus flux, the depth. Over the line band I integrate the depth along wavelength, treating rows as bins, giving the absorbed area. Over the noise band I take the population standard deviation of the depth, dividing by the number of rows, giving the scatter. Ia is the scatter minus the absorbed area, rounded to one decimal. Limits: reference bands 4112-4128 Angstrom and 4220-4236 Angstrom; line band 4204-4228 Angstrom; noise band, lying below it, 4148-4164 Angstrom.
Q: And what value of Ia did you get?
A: -2.0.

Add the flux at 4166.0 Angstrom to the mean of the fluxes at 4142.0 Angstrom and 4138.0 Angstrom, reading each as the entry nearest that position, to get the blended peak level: 4.06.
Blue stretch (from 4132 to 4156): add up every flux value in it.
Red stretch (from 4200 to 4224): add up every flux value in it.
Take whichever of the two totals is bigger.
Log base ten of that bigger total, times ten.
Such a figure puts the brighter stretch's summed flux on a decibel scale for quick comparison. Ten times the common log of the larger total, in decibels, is 11.0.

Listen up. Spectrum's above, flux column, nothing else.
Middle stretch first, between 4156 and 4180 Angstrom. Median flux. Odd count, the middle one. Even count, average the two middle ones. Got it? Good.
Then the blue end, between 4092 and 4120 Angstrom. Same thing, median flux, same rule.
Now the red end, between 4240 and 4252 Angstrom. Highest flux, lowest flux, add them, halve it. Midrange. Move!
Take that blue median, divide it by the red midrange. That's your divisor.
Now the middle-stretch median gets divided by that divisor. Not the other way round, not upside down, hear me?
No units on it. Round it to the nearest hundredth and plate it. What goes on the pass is 2.35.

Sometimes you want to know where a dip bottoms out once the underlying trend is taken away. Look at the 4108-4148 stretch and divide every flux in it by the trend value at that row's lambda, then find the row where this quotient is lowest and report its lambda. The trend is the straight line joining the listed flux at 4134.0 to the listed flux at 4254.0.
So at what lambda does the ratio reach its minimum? 4110.0 Angstrom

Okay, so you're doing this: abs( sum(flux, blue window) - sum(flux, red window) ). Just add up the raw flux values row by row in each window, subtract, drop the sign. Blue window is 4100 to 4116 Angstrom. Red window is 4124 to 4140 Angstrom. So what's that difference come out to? 1.6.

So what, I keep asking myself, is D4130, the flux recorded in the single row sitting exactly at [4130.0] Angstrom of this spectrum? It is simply 2.104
